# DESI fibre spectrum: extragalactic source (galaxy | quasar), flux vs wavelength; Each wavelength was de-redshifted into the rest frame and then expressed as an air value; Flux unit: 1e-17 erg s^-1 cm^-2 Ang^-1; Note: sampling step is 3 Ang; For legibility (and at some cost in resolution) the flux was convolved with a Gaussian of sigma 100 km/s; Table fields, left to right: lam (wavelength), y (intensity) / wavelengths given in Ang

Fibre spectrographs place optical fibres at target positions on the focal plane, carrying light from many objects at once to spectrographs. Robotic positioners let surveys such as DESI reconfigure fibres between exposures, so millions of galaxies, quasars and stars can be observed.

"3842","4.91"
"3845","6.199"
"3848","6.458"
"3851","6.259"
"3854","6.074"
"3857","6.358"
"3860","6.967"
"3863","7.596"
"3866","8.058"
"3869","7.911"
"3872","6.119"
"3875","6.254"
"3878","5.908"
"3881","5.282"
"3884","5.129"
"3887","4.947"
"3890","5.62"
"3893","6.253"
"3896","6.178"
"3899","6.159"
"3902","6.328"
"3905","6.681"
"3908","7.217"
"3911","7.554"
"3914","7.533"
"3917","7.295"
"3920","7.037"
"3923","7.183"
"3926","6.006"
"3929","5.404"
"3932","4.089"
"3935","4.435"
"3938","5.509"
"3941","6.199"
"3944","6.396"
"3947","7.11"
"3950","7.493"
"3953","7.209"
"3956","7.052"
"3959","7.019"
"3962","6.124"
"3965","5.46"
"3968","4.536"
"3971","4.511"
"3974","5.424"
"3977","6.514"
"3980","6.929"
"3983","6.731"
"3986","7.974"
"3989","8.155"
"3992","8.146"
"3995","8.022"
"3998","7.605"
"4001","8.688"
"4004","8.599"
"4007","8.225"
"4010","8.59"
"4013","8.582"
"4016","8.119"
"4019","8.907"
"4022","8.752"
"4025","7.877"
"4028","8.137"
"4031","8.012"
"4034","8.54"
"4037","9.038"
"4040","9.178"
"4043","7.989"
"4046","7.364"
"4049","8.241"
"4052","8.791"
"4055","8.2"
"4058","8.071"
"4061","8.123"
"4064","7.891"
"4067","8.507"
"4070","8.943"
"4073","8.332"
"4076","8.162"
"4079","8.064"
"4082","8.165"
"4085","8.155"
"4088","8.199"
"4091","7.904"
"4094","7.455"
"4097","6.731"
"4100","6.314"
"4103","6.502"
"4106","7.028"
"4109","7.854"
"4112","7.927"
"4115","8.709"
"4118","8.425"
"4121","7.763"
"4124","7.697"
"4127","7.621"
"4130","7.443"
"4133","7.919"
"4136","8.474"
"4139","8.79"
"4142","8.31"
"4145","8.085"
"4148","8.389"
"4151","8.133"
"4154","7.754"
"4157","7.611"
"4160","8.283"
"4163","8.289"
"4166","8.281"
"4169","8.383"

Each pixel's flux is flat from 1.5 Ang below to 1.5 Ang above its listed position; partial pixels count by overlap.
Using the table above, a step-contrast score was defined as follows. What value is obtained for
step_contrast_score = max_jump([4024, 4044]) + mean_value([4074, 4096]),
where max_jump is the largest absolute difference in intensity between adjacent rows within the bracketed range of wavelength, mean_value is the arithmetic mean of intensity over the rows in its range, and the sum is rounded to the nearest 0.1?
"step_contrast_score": 9.2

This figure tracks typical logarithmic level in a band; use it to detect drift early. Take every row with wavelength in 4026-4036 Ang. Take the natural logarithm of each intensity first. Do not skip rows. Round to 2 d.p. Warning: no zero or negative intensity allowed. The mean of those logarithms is 2.11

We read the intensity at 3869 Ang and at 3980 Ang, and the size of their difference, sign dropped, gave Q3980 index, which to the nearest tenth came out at 1.0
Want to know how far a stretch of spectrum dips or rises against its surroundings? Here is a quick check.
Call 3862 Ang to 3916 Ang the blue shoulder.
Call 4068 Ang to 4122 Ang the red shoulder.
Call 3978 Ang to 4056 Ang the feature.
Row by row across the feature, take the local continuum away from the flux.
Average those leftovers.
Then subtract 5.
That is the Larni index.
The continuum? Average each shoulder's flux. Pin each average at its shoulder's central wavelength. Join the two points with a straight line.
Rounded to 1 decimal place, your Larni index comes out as -4.1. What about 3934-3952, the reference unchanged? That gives -5.6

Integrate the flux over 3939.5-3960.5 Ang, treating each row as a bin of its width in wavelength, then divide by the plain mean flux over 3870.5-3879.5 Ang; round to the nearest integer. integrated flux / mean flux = 24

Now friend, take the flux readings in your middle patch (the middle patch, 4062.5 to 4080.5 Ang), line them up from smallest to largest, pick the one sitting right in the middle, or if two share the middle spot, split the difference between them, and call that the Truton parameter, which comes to 8.2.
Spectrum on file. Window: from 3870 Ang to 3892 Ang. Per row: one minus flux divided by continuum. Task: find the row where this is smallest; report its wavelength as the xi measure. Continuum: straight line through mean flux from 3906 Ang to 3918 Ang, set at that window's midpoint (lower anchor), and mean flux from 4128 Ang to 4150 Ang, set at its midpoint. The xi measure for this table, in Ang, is 3875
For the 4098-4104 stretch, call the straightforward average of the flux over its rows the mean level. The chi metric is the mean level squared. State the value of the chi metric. 41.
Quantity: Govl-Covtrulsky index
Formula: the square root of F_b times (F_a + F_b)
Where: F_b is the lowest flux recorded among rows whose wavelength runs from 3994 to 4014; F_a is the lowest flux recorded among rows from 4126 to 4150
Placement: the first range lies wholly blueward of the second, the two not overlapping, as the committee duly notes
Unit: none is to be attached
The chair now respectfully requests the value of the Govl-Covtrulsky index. 10.7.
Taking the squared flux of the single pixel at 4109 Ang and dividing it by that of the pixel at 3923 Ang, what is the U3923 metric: 1.2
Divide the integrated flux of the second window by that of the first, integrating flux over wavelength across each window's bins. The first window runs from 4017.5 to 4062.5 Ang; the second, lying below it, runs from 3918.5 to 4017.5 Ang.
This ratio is 1.8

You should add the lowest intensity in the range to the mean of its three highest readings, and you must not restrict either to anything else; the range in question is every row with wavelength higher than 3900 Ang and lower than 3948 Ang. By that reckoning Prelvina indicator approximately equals 11.5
